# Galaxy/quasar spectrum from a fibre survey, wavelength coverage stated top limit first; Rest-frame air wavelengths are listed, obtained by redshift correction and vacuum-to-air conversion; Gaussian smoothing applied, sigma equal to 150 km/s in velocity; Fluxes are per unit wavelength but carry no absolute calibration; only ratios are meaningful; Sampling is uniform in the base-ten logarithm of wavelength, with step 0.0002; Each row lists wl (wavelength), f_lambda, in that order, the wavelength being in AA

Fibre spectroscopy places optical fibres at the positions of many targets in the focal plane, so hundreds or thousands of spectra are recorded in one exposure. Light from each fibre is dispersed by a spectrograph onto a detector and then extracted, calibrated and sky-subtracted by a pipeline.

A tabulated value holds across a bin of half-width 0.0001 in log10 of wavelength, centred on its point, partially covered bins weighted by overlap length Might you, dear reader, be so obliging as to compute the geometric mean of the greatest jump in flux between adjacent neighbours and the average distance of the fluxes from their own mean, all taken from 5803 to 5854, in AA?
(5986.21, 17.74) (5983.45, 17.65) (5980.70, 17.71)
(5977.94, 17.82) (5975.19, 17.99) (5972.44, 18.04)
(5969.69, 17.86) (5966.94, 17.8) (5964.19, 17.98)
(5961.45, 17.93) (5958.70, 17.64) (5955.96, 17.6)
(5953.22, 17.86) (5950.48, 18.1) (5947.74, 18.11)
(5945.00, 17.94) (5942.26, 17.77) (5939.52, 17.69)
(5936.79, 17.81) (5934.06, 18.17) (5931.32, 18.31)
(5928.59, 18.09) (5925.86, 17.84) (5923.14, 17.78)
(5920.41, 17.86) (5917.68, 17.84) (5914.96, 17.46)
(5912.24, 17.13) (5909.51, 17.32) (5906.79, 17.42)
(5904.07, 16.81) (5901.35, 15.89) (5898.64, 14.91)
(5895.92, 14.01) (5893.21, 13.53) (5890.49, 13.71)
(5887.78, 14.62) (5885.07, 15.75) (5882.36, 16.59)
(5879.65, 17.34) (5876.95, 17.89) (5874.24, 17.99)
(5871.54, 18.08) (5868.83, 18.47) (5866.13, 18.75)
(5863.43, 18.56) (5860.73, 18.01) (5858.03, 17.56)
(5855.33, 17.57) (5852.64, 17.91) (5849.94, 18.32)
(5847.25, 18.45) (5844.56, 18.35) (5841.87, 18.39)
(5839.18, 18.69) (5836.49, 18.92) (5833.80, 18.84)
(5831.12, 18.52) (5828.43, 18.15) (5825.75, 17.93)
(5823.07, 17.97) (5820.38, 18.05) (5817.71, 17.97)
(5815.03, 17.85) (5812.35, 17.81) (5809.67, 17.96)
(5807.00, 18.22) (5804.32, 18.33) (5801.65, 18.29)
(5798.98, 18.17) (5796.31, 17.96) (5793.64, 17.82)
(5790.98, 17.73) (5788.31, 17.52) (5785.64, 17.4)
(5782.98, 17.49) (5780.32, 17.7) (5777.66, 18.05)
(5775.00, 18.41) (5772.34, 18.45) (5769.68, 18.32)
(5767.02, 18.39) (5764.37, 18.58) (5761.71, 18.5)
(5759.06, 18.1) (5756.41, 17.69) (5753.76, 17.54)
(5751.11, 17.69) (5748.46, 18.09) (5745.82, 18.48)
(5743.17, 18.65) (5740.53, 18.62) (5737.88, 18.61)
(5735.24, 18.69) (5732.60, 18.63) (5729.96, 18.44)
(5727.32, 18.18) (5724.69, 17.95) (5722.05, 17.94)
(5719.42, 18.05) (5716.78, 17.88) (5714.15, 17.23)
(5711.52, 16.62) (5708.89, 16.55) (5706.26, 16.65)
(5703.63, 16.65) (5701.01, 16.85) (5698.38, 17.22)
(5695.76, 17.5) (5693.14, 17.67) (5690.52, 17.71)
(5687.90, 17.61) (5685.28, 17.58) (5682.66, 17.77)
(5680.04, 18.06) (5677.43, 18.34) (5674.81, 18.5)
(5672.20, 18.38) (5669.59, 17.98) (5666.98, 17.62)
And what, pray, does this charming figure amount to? 0.34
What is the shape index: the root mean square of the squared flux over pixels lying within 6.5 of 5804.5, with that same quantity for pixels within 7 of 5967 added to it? 652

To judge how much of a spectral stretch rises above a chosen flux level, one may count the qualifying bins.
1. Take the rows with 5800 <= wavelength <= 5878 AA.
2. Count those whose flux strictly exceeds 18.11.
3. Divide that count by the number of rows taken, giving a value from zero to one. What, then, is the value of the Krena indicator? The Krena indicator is 0.52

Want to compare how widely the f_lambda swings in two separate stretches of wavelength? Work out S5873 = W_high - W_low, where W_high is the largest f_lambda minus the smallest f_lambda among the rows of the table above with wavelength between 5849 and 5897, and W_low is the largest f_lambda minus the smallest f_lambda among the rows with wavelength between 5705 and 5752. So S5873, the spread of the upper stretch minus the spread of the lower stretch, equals 3.1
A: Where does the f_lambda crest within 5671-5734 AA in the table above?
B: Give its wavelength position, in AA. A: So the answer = 5732.60 AA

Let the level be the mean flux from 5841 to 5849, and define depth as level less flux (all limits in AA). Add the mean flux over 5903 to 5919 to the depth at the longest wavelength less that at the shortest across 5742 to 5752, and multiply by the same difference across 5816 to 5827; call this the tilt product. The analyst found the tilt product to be 1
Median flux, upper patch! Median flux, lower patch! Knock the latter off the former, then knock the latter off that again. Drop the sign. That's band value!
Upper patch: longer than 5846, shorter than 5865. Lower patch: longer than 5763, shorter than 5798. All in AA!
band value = 17.9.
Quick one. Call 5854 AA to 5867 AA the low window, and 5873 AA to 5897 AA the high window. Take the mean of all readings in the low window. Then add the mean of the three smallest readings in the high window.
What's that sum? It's 31.8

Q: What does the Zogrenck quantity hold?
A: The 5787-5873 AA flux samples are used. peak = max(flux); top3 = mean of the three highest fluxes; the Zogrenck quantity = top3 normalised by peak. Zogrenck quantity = 0.996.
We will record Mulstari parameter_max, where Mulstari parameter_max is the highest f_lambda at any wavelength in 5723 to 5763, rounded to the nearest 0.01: 18.69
